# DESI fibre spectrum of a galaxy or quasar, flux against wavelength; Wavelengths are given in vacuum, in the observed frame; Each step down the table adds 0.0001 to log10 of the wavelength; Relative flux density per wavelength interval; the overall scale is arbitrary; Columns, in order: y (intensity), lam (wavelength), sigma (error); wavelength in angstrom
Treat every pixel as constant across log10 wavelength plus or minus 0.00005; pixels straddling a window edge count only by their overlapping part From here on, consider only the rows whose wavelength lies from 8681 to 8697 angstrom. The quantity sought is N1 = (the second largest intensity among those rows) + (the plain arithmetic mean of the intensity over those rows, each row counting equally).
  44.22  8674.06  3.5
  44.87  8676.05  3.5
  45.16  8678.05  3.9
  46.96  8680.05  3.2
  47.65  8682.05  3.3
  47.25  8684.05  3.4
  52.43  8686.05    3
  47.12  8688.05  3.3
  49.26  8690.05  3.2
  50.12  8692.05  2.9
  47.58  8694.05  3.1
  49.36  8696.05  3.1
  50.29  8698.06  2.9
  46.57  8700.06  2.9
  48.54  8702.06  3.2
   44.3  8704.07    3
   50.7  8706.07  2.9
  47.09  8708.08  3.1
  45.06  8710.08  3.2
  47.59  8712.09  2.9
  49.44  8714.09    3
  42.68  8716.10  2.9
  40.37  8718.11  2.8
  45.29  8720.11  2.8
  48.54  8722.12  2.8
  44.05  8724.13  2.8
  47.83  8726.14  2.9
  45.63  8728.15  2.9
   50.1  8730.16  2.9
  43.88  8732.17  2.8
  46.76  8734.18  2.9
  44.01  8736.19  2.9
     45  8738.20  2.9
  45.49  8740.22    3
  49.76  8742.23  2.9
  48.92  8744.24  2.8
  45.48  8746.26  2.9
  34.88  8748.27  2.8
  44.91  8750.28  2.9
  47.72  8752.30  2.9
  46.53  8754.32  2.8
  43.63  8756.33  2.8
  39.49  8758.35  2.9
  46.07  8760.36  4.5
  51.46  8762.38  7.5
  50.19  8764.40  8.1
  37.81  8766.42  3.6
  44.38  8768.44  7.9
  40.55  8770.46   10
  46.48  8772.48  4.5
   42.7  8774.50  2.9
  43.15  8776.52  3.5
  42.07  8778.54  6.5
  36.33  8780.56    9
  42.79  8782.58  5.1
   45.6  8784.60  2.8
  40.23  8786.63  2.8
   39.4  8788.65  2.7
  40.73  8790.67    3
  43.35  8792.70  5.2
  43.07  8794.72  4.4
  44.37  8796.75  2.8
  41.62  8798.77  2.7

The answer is 99.0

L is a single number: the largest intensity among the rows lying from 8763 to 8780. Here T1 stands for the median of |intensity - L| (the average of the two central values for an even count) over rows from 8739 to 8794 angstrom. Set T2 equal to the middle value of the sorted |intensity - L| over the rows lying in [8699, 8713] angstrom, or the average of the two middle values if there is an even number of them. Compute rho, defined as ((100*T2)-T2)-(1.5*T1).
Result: 297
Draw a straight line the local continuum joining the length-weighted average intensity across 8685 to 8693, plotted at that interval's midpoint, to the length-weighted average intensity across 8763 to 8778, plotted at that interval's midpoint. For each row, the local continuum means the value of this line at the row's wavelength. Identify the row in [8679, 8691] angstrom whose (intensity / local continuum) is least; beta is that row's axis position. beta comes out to 8680.05 angstrom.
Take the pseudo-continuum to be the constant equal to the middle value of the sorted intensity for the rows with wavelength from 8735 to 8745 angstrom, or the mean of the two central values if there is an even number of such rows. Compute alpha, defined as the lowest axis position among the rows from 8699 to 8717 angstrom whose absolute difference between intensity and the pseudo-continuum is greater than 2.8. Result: 8702.06 angstrom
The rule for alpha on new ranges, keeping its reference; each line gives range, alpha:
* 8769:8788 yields 8770.46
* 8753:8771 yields 8758.35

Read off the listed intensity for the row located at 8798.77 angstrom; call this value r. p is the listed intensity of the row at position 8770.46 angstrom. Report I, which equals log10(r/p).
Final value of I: 0.011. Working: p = 40.55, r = 41.62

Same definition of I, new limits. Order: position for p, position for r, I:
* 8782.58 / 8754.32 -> 0.036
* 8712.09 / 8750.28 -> -0.025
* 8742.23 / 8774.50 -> -0.066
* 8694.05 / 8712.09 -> 0.000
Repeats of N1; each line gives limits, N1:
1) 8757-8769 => 95.1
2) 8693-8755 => 96.6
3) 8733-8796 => 94.0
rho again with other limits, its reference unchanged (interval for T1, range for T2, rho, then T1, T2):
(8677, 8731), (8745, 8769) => 491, 2.6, 5.0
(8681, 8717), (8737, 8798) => 609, 2.6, 6.2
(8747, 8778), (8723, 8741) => 457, 5.8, 4.7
